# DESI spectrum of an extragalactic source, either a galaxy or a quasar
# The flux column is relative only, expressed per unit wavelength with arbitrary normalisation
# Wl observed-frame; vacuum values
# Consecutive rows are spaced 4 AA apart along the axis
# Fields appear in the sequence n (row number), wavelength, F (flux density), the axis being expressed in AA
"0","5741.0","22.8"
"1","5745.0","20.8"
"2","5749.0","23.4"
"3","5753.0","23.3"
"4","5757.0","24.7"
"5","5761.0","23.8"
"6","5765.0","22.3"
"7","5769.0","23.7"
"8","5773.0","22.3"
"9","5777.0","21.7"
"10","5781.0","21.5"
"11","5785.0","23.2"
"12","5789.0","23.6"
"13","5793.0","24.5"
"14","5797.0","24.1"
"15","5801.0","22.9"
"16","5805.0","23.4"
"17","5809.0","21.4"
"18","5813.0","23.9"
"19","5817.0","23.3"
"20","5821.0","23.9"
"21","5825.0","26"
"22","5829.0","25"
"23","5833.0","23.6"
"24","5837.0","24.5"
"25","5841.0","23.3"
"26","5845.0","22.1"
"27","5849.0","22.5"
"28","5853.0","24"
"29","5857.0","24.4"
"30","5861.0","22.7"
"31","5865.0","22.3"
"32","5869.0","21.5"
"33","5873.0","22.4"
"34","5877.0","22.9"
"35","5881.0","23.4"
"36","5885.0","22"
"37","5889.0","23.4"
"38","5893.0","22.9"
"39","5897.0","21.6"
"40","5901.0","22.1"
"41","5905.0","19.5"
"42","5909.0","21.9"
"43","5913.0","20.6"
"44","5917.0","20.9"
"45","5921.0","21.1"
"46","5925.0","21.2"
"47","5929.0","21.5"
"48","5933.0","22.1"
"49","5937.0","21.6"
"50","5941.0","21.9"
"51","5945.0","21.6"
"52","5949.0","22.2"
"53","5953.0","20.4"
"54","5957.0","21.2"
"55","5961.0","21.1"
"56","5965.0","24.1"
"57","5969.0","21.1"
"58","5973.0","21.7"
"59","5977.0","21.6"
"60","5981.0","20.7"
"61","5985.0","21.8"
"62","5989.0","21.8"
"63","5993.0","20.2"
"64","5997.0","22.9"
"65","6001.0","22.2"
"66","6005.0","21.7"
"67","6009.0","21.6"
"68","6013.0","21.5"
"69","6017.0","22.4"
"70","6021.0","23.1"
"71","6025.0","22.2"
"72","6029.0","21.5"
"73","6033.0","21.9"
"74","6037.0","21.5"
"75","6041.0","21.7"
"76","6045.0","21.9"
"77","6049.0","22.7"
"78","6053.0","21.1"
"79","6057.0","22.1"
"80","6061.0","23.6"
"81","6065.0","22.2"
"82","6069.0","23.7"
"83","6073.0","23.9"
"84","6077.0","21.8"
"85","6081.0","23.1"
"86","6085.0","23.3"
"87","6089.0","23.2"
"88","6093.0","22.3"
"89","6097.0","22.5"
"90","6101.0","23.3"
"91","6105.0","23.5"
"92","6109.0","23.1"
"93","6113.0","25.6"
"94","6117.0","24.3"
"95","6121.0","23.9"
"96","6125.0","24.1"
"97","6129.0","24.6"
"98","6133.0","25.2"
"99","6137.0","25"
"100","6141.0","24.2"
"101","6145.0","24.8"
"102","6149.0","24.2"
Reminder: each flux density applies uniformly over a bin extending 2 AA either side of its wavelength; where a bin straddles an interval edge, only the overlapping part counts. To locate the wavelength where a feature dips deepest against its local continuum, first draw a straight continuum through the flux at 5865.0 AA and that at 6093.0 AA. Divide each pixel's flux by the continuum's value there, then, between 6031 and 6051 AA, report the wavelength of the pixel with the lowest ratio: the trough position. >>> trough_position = 6037.0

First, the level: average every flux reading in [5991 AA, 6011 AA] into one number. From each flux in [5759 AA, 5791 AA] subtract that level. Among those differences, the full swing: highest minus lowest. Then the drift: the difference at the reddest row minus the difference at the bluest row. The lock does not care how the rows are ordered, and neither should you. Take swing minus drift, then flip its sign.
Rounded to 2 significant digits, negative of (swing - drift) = -2.5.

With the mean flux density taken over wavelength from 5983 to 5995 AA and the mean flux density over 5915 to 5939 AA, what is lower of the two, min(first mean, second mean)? 21.3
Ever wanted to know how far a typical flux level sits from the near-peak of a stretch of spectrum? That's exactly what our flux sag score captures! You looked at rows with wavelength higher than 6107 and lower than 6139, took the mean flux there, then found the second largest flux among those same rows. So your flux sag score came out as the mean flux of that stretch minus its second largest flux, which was -0.7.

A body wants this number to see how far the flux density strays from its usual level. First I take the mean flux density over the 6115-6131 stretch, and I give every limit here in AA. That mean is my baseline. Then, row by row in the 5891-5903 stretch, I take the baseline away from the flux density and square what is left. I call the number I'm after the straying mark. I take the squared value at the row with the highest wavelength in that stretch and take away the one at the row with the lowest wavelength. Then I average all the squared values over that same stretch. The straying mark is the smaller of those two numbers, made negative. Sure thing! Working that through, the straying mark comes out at -2.8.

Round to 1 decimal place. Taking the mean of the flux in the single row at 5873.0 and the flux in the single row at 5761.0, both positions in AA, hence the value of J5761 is 23.1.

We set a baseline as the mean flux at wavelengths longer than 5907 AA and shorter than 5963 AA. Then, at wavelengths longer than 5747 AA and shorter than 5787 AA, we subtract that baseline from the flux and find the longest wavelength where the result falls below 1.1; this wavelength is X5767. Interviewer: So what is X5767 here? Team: 5781.0 AA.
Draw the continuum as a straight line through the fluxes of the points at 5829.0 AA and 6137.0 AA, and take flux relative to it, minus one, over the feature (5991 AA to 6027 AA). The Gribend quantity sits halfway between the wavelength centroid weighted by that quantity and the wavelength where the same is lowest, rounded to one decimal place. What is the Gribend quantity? 6000.4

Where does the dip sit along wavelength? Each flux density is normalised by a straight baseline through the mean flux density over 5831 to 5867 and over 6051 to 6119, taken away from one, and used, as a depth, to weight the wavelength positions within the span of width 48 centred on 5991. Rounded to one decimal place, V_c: 5989.5 AA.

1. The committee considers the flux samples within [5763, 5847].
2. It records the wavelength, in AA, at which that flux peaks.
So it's 5825.0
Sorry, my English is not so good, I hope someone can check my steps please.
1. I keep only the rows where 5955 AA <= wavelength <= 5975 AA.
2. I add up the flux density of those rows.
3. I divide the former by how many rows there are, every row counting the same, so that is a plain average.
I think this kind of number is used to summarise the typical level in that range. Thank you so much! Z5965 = 21.8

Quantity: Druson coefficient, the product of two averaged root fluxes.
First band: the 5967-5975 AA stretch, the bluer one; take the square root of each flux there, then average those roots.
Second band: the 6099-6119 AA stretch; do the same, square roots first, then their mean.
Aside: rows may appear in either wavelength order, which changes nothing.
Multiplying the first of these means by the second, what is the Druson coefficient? 22.6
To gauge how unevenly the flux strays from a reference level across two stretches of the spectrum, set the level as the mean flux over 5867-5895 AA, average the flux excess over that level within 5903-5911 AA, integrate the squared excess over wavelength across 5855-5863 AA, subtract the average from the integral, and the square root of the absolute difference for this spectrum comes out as 3.8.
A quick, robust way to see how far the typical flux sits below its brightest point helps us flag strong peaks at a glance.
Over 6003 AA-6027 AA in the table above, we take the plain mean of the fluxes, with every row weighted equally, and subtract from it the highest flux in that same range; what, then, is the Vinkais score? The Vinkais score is -1.0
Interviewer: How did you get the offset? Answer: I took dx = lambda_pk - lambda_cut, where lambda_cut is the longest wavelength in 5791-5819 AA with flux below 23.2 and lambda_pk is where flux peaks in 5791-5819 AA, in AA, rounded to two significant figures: -16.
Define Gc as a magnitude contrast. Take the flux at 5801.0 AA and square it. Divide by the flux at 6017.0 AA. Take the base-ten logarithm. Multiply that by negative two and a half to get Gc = -3.42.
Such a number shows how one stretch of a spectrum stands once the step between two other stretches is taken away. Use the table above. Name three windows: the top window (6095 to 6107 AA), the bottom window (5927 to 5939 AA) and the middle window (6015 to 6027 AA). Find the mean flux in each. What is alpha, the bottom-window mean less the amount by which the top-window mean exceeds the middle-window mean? 21.2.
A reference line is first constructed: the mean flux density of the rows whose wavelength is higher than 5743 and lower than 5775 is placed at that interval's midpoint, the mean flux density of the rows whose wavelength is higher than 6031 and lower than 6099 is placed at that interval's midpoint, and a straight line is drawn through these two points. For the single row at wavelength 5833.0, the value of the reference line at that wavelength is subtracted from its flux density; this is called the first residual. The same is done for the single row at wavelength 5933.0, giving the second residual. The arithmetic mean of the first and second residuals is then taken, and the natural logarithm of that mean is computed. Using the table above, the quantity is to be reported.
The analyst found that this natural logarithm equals -3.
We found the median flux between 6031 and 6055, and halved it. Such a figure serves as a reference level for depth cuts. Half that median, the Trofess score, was 10.9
